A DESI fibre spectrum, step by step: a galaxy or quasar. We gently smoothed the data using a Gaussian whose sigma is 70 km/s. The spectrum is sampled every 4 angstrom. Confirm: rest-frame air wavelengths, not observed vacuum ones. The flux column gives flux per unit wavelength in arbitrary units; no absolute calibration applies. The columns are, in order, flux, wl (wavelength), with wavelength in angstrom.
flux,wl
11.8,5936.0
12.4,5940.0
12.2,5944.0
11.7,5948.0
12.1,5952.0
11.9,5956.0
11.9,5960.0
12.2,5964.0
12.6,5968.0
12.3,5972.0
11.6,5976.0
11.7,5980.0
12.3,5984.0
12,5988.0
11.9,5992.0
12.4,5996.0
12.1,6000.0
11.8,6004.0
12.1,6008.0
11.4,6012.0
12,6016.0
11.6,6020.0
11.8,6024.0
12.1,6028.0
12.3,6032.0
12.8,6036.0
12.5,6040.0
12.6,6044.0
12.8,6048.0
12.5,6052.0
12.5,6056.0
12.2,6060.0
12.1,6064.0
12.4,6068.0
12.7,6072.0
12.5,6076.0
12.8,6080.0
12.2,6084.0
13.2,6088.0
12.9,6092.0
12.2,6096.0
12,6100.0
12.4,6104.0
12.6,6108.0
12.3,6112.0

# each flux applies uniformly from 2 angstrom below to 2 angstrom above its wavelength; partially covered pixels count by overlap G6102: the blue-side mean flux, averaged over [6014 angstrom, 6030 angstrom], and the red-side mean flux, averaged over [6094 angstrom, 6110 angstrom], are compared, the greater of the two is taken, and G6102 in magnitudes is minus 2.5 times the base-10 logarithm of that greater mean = -2.72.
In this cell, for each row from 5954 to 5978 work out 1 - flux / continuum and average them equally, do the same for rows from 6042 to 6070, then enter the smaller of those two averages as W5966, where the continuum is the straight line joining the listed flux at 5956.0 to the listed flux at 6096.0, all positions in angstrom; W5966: -0.0271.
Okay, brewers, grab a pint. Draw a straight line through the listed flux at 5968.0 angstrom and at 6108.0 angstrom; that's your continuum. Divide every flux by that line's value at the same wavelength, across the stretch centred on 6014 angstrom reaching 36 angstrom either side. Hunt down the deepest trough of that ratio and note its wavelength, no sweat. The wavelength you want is 6012.0 angstrom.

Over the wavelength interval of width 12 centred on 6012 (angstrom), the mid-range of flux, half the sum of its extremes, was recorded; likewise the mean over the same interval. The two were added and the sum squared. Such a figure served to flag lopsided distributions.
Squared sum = 556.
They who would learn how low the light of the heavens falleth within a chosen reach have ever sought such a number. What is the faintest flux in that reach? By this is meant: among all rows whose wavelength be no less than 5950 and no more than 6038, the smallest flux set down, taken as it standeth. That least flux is 11.4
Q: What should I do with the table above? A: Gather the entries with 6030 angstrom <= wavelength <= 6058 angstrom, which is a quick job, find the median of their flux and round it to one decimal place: 12.5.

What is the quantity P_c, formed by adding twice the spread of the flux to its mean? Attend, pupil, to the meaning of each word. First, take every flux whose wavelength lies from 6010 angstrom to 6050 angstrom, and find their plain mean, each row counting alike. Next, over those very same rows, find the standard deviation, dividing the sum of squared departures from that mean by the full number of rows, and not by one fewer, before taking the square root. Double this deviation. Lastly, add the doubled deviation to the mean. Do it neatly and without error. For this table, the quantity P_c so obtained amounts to 13.1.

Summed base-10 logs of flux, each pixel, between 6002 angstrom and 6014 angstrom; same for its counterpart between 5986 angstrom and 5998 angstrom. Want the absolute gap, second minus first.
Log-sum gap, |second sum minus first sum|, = 0.037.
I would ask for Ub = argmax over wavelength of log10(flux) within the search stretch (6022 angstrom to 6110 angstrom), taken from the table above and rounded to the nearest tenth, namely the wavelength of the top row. 6088.0 angstrom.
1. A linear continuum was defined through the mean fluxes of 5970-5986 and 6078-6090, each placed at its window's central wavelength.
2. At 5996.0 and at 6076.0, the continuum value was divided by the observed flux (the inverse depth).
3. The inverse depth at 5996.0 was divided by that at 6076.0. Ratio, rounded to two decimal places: 0.96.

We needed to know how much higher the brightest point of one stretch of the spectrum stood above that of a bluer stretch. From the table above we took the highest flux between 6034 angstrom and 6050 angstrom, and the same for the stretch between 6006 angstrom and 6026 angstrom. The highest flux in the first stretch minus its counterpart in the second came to 0.70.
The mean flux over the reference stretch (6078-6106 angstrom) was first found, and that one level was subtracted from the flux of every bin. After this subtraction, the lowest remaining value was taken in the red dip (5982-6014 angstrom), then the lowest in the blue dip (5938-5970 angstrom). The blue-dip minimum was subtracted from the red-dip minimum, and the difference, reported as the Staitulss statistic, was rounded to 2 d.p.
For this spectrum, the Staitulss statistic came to -0.30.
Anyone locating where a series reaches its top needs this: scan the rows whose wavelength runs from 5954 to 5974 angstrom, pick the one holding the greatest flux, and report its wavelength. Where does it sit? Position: 5968.0 angstrom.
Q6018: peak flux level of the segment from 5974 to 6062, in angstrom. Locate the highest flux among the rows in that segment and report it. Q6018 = 12.8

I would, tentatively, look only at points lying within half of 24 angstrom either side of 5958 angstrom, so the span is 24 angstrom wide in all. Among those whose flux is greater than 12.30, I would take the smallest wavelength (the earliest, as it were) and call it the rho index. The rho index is 5968.0 angstrom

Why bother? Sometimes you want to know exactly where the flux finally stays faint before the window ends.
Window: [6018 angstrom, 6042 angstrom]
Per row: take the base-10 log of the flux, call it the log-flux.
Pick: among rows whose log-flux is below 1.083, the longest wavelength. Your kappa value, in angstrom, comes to 6028.0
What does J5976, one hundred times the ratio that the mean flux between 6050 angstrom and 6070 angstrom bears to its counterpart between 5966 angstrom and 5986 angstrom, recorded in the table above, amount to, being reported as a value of 102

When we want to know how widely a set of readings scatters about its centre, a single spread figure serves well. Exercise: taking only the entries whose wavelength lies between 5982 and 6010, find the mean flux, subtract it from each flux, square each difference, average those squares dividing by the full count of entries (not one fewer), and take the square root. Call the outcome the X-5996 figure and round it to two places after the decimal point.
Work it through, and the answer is 0.20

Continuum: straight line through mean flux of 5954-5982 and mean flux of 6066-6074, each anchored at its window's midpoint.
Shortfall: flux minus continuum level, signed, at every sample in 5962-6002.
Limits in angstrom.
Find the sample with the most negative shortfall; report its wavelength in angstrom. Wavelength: 5976.0 angstrom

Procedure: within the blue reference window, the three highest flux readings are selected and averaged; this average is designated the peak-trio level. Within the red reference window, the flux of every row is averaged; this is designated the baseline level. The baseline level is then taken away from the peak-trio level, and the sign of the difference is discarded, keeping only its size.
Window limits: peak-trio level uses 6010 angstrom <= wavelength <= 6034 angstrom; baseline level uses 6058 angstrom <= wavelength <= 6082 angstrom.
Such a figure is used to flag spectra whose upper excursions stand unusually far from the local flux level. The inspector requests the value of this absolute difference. 0.32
